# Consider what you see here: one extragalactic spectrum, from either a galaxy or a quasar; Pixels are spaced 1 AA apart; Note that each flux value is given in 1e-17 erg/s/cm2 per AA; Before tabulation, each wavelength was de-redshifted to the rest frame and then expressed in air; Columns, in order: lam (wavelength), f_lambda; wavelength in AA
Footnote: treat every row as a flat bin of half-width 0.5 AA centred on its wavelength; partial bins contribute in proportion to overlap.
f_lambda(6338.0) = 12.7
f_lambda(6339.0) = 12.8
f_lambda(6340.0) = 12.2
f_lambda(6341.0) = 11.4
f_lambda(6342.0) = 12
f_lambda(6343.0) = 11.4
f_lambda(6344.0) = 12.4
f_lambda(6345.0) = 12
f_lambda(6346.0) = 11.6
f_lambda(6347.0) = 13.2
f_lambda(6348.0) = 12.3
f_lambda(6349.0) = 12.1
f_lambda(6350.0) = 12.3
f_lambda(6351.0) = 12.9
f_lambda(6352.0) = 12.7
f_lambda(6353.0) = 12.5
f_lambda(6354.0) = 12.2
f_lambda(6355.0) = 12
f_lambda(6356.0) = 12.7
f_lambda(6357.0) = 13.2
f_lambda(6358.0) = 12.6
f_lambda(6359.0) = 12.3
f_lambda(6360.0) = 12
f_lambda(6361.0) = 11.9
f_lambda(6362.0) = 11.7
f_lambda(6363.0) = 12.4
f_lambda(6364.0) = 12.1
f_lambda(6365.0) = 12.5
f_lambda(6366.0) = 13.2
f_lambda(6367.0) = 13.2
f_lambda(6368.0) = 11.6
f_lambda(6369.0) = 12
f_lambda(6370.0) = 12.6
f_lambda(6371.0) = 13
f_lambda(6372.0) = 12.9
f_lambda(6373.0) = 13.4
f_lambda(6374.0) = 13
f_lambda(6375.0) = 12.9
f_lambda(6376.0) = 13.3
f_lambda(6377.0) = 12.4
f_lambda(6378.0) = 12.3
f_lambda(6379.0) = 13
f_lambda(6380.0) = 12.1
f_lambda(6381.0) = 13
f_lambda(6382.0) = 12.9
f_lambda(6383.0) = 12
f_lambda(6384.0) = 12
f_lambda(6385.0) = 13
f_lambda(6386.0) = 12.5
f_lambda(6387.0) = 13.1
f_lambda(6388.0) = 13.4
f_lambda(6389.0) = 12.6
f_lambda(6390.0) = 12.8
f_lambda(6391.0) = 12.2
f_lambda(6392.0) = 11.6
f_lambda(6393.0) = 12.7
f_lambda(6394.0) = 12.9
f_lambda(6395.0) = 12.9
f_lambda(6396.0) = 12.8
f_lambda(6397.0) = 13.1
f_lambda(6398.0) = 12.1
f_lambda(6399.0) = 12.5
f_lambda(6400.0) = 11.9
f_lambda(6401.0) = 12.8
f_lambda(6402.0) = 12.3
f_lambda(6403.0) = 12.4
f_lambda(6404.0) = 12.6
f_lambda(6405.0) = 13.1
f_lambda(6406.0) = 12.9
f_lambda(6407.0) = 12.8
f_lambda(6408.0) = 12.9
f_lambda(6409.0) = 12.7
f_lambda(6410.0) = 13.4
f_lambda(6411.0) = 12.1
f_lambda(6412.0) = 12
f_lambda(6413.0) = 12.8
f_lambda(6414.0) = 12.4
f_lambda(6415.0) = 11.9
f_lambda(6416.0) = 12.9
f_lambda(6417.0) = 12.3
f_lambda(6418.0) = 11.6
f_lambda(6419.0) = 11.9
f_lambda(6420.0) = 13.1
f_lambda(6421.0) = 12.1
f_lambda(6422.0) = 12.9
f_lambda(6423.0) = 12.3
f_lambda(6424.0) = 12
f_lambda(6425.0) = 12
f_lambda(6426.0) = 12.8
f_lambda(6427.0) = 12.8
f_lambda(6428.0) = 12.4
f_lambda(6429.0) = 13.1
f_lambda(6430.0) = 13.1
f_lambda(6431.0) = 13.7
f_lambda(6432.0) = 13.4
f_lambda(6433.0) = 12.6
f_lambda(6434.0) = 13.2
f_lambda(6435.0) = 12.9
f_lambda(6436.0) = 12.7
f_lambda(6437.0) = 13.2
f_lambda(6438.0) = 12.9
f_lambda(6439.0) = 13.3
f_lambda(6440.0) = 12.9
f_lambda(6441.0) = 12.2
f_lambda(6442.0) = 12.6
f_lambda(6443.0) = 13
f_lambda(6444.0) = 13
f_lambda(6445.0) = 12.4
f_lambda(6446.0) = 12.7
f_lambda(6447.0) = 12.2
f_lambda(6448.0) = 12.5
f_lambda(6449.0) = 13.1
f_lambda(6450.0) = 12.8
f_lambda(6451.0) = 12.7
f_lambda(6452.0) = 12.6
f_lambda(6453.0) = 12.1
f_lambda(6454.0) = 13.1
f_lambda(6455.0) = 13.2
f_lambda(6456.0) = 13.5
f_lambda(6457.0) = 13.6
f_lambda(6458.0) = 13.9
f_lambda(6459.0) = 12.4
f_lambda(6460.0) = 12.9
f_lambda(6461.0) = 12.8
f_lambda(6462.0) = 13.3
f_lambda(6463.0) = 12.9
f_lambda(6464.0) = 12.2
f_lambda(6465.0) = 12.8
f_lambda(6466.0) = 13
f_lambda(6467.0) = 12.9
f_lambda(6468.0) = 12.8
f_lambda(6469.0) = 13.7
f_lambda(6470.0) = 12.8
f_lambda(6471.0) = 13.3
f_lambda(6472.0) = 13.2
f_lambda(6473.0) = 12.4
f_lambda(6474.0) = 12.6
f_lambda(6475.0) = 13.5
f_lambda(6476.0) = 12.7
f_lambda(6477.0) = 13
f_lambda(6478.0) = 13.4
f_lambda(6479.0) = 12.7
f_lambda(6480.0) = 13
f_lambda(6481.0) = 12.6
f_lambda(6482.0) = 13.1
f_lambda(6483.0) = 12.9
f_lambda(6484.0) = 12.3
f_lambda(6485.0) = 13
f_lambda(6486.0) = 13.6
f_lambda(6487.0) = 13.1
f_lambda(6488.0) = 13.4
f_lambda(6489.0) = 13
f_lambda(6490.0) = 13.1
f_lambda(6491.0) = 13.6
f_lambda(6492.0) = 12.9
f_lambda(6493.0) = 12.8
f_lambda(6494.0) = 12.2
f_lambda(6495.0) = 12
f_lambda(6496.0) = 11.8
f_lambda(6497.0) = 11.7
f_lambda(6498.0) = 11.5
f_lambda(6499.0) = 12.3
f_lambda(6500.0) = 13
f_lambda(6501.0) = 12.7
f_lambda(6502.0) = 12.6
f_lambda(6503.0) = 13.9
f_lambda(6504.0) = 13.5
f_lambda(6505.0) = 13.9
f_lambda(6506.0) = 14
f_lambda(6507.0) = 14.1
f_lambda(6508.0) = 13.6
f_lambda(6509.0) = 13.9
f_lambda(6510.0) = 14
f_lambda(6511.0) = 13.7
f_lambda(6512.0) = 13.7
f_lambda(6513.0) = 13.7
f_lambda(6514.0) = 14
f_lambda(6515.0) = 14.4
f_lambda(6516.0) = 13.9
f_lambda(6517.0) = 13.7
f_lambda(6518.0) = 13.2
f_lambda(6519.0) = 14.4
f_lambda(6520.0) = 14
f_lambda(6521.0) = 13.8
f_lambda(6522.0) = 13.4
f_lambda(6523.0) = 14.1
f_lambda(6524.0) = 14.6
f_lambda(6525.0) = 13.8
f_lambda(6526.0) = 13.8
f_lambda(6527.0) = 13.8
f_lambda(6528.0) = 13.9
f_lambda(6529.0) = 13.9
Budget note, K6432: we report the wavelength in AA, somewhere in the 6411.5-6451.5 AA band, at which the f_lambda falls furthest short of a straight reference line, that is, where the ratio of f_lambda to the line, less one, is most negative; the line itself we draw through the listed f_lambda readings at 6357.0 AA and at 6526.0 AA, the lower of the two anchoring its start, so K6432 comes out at 6418.0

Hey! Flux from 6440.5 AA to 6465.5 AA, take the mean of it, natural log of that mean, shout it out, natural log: 2.55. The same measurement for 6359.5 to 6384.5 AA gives 2.53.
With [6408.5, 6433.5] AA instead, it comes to 2.53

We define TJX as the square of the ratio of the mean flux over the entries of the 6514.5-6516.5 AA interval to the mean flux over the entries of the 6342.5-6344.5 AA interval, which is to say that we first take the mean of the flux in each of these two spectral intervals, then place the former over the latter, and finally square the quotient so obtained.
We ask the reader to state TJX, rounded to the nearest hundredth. 1.41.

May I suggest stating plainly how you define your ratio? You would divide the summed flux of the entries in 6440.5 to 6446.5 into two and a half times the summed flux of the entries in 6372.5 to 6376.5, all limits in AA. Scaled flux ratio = 1.7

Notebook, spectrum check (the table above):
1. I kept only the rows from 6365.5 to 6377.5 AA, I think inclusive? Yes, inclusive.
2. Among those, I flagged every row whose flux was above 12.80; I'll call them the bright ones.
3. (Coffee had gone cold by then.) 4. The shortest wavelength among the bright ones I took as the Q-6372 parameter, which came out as 6366.0 AA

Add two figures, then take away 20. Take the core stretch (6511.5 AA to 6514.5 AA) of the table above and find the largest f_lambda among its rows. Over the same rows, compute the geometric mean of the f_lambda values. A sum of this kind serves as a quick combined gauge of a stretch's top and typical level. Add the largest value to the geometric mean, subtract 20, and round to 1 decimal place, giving 7.8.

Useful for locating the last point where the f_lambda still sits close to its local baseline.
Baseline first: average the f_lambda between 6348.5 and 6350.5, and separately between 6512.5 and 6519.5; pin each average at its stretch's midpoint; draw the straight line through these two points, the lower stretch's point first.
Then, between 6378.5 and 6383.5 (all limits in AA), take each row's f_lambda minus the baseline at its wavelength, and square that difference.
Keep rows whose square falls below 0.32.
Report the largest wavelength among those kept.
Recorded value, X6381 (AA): 6383.0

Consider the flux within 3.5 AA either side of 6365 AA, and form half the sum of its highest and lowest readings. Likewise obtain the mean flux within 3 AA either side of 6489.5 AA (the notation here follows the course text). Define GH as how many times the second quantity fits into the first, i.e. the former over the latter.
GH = 0.94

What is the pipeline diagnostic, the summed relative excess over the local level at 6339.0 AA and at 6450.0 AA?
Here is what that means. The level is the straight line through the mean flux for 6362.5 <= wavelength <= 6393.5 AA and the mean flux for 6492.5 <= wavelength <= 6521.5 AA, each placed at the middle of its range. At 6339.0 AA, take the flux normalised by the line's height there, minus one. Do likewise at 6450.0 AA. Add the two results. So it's 0.01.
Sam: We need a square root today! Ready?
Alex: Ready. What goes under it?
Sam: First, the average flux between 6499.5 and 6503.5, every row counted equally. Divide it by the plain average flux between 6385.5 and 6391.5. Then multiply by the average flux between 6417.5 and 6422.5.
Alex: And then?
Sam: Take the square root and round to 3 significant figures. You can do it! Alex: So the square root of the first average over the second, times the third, 3.55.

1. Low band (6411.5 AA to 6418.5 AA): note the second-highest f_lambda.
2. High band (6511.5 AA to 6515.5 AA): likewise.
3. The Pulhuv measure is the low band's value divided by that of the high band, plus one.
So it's 1.91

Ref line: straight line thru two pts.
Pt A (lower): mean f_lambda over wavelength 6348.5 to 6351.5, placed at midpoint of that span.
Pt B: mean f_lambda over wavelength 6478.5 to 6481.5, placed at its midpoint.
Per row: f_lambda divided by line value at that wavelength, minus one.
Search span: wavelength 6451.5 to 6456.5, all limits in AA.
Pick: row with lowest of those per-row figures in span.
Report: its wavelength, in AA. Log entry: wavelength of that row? 6453.0 AA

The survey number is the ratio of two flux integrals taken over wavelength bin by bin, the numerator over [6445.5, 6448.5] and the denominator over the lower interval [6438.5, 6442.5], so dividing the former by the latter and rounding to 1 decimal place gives 0.7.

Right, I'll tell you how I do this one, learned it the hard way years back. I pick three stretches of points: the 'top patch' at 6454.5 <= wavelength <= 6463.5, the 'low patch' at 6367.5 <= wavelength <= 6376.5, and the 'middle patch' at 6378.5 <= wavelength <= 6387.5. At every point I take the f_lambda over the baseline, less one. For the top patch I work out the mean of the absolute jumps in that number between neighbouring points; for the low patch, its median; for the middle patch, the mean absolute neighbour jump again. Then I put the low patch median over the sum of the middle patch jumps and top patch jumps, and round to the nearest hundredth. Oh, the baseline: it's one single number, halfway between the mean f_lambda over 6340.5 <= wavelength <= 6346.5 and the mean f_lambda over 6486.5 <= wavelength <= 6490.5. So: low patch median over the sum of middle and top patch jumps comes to 0.40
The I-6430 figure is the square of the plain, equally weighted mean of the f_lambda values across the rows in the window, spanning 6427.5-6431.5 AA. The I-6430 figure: 171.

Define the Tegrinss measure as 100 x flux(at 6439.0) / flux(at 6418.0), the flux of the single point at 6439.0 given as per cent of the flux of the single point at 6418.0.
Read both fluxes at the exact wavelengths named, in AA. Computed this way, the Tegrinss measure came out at 115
